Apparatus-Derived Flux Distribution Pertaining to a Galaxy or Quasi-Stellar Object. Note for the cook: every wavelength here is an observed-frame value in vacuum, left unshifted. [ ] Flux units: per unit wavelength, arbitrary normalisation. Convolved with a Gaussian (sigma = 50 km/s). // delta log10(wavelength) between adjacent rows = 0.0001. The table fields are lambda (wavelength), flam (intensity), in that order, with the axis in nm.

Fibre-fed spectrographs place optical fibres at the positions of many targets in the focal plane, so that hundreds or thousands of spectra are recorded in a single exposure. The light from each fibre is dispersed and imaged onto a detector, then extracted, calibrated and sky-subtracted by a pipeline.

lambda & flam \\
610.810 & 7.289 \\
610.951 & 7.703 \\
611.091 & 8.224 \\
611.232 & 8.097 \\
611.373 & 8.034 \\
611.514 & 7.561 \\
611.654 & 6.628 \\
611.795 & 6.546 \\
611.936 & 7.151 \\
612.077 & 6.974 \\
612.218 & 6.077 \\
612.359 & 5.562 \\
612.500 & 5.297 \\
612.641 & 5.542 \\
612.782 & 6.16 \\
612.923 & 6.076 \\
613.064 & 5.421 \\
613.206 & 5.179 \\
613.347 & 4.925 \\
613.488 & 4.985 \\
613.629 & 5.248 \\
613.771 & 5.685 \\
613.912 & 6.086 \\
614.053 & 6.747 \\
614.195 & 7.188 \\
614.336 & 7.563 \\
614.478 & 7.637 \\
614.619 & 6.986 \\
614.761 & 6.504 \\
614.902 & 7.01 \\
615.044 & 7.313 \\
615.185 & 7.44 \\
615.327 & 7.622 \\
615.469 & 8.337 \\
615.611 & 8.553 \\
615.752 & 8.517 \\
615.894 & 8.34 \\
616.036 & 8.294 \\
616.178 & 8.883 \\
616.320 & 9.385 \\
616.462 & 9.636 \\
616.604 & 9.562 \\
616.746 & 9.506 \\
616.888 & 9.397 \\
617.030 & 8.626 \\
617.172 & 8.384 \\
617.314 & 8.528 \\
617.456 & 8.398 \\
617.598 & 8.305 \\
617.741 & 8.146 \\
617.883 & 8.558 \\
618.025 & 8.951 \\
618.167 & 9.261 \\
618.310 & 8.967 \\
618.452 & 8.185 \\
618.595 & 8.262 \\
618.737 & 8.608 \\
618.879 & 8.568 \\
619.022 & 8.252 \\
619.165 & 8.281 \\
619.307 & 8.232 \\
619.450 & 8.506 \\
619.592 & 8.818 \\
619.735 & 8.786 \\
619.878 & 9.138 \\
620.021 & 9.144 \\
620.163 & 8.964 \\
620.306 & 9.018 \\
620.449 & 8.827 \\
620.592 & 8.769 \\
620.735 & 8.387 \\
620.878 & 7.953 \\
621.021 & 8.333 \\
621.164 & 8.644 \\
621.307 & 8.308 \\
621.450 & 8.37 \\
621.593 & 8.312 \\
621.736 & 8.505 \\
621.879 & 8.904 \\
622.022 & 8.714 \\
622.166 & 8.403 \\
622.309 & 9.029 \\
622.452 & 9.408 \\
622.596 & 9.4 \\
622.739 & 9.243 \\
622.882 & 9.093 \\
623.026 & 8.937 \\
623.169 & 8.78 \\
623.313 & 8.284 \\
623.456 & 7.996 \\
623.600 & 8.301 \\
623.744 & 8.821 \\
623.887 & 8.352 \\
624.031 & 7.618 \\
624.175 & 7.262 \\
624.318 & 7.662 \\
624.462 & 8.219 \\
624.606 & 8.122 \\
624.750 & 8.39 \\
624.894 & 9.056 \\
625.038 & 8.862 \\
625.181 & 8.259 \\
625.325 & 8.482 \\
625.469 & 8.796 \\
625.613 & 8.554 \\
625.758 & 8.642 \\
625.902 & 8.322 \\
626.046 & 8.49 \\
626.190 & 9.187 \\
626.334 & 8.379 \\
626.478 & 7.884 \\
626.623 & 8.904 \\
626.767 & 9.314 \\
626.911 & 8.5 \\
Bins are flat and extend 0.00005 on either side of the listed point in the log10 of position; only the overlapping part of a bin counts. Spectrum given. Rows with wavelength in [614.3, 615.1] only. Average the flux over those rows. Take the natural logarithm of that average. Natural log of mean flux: 1.97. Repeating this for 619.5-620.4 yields 2.19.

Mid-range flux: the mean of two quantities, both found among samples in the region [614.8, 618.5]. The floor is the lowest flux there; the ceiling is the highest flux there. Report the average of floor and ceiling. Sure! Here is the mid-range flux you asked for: 8.32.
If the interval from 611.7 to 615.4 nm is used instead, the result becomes 6.28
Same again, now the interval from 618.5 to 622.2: 8.55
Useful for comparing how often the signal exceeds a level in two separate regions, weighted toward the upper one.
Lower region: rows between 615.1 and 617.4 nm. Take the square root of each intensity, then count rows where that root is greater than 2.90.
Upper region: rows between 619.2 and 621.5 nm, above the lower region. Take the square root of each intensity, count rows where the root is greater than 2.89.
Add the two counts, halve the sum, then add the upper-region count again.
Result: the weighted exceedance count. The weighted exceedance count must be 23.0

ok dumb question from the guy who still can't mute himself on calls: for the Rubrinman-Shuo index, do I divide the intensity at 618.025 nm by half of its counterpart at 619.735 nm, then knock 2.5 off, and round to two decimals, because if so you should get -0.46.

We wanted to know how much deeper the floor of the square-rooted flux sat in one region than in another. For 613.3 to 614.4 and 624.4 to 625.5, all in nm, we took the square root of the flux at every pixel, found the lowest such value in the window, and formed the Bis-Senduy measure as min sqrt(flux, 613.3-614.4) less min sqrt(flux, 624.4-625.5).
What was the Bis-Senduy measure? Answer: -0.63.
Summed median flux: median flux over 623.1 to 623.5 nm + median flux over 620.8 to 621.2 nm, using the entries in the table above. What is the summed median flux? 16.6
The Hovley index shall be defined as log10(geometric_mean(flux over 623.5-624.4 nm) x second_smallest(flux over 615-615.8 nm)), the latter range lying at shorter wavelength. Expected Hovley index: 1.77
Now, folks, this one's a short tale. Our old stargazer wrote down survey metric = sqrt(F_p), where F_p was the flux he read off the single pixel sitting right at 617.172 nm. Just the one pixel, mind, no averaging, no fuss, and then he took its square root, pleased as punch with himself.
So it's 2.90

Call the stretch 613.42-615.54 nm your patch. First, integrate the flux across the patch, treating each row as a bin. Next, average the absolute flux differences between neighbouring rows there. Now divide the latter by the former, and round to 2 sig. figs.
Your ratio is 0.028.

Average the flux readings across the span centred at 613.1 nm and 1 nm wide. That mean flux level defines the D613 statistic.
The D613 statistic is 5.5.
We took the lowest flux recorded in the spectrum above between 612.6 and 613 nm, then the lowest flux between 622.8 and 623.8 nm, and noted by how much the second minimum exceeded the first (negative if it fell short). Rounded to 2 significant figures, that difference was 2.5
